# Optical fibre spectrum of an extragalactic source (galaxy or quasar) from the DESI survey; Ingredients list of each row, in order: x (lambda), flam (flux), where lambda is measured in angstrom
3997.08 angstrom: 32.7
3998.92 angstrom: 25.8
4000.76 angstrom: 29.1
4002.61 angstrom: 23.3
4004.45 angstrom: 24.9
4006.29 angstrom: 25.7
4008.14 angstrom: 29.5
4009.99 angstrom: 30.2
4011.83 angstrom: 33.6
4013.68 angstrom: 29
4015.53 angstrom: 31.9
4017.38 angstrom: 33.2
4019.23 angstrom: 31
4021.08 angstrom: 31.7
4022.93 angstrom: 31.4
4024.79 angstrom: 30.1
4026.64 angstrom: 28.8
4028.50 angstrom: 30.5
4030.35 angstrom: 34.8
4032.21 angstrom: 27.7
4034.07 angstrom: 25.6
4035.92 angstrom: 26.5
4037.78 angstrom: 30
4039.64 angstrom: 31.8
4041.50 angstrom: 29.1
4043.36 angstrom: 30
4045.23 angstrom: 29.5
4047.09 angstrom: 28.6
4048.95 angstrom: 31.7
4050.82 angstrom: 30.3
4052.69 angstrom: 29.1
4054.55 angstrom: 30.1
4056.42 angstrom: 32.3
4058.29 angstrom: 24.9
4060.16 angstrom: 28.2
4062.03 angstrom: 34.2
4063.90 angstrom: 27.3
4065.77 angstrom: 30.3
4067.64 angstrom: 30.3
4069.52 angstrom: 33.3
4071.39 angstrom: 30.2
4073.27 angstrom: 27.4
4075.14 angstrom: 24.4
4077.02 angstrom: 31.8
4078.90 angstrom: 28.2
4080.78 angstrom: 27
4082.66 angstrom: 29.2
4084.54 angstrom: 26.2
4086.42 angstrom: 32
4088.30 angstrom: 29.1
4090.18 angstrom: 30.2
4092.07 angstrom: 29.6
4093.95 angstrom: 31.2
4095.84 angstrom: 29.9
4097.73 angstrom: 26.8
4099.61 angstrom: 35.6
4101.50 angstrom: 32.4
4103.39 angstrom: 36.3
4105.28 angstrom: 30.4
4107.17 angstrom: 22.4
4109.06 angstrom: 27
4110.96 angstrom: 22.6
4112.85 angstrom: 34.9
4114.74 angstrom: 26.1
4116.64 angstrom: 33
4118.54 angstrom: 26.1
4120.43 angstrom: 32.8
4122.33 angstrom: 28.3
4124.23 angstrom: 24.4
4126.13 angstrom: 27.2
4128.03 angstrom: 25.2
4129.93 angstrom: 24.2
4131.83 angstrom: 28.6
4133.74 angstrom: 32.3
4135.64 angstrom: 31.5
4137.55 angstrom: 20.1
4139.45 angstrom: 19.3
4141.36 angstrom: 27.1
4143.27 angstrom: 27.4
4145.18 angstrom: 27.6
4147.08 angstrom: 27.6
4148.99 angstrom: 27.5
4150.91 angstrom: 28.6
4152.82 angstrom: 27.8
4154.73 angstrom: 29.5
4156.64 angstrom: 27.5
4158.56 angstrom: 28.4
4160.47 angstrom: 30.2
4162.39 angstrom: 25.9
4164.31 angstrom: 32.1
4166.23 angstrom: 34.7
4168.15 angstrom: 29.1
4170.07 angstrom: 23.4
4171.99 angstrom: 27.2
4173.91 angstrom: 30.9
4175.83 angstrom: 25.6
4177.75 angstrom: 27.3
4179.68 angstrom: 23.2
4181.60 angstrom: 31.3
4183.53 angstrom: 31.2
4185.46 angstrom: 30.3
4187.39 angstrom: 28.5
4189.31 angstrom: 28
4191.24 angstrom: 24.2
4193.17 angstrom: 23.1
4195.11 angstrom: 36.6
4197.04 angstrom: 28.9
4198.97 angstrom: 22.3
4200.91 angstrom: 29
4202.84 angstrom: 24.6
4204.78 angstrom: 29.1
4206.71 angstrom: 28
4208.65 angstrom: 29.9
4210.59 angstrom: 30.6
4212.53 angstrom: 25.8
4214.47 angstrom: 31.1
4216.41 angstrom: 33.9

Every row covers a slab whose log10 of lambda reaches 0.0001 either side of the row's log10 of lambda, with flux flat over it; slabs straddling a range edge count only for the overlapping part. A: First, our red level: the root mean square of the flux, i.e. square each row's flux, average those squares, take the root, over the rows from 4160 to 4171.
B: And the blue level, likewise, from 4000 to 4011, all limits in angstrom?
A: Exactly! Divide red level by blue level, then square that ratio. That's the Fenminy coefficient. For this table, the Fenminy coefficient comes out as 1.17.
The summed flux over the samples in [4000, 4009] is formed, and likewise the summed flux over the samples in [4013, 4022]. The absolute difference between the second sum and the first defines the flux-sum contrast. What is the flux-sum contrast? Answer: 24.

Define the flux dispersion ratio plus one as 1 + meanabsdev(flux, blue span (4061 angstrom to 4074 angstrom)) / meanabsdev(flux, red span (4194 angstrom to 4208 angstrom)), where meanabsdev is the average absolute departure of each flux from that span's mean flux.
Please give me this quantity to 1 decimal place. 1.7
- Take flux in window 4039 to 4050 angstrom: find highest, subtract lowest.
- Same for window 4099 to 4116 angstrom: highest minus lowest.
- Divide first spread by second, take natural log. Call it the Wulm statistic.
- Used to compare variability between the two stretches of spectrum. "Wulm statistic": -1.47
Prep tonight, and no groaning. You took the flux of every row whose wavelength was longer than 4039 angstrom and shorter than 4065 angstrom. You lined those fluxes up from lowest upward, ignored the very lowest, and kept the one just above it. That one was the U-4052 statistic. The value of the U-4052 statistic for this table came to 27.3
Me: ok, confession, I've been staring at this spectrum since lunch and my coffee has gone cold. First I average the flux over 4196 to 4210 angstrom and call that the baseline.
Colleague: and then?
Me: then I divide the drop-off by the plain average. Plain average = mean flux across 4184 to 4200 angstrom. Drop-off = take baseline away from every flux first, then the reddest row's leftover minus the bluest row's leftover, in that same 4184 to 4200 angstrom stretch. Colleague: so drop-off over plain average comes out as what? -0.29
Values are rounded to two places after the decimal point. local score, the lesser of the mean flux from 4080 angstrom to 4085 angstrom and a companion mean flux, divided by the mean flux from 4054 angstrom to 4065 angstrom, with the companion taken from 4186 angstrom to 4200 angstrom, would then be 0.93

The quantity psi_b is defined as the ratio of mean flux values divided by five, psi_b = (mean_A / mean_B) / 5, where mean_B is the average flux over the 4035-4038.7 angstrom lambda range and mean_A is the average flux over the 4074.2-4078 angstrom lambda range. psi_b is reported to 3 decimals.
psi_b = 0.199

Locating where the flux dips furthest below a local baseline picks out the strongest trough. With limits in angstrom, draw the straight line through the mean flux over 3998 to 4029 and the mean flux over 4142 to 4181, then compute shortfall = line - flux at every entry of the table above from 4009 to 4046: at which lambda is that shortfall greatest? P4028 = 4034.07 angstrom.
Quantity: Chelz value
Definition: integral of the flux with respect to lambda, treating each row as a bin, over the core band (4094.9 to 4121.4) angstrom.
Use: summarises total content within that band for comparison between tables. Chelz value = 788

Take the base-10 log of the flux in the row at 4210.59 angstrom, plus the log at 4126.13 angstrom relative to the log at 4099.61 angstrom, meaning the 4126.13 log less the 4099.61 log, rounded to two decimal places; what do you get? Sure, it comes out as 1.37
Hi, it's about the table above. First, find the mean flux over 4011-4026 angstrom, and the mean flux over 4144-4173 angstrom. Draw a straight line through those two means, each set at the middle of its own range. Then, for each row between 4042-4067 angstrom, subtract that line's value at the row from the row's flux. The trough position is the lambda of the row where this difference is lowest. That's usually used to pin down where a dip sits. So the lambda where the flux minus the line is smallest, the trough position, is 4058.29 angstrom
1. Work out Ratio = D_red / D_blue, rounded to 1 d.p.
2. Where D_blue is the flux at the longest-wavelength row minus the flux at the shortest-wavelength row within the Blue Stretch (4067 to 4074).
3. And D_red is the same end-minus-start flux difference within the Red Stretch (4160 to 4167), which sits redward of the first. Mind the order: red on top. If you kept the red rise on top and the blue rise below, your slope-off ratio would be -1.6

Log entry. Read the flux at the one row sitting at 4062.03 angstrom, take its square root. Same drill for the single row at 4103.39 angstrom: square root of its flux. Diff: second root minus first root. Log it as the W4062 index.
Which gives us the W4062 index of 0.18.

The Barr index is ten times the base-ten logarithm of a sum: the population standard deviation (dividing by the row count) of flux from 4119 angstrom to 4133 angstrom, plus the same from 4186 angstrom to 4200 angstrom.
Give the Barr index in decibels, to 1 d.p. 8.7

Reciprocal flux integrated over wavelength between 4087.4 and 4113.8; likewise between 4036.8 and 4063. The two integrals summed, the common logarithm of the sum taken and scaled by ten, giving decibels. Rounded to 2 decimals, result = 2.50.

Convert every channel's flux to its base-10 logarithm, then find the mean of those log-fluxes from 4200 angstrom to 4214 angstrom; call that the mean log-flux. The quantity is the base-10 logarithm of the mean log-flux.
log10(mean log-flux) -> 0.161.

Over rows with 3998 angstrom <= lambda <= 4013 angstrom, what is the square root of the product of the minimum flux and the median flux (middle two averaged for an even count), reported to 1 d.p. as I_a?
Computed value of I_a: 25.3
